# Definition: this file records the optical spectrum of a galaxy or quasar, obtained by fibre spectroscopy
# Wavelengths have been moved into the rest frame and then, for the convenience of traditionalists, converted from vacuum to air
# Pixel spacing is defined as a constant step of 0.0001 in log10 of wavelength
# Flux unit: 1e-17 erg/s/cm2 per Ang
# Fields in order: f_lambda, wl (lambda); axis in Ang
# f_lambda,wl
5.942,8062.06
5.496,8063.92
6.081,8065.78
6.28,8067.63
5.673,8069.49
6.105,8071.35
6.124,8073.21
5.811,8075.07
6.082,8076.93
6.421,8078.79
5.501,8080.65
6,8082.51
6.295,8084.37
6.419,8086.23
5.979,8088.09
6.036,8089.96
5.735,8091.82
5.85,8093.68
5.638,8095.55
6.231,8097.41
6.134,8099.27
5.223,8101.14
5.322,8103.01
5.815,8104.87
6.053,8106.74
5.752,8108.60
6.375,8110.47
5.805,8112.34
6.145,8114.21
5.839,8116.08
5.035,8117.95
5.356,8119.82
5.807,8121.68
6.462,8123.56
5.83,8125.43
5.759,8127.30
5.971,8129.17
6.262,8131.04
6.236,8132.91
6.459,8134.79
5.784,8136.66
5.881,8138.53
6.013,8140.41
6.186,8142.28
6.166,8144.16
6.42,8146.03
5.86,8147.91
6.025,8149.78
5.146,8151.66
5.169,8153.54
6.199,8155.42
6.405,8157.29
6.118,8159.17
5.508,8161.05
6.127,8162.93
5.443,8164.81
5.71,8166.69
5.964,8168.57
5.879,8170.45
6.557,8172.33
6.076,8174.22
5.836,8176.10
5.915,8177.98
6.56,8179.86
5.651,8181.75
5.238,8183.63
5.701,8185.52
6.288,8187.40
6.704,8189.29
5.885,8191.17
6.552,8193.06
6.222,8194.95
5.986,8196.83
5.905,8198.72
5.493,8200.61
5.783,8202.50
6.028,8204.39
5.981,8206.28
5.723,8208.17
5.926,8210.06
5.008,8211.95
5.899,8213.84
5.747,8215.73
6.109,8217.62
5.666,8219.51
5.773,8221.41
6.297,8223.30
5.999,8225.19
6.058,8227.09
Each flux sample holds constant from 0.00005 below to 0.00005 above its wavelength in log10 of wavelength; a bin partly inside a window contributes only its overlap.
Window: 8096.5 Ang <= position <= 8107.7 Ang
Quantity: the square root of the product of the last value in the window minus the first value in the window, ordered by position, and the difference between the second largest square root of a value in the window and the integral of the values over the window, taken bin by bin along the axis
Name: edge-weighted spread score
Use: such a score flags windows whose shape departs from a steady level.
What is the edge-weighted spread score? 3.3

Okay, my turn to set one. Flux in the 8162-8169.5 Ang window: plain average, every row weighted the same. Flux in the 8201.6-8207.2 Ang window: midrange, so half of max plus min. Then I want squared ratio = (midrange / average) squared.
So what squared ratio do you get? 1.03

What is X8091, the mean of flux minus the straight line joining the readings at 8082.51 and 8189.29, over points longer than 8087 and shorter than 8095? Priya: -0.16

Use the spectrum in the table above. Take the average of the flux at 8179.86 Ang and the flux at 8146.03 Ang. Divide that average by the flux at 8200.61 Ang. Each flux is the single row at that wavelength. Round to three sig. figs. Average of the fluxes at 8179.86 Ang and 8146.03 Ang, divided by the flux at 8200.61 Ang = 1.18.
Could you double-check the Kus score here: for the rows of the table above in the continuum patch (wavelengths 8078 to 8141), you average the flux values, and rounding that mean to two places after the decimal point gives 5.92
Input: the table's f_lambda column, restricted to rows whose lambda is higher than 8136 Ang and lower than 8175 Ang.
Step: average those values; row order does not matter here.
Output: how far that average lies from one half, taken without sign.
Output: 5.44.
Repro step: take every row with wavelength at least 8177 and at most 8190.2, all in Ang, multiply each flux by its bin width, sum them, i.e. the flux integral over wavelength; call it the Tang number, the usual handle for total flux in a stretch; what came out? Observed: 79.3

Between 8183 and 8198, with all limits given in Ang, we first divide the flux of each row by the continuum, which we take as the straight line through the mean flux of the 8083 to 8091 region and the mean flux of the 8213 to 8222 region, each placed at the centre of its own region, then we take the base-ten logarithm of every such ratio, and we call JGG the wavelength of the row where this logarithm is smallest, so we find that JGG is 8183.63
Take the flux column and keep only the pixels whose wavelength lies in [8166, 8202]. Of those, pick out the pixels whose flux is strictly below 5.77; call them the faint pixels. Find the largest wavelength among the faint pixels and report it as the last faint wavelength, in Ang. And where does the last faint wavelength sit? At 8200.61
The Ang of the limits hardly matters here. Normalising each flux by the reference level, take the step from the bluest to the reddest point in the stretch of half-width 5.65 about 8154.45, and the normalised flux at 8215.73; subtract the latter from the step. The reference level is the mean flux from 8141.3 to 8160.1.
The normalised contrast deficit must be -0.95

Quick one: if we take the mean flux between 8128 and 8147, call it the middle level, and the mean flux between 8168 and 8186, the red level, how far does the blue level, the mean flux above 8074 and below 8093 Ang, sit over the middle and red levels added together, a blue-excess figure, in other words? -6.05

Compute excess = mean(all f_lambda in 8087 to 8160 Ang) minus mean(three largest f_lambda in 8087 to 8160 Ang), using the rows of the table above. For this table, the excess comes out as -0.54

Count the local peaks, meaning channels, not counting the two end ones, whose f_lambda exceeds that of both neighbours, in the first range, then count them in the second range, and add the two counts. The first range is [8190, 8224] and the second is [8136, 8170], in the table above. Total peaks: 10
